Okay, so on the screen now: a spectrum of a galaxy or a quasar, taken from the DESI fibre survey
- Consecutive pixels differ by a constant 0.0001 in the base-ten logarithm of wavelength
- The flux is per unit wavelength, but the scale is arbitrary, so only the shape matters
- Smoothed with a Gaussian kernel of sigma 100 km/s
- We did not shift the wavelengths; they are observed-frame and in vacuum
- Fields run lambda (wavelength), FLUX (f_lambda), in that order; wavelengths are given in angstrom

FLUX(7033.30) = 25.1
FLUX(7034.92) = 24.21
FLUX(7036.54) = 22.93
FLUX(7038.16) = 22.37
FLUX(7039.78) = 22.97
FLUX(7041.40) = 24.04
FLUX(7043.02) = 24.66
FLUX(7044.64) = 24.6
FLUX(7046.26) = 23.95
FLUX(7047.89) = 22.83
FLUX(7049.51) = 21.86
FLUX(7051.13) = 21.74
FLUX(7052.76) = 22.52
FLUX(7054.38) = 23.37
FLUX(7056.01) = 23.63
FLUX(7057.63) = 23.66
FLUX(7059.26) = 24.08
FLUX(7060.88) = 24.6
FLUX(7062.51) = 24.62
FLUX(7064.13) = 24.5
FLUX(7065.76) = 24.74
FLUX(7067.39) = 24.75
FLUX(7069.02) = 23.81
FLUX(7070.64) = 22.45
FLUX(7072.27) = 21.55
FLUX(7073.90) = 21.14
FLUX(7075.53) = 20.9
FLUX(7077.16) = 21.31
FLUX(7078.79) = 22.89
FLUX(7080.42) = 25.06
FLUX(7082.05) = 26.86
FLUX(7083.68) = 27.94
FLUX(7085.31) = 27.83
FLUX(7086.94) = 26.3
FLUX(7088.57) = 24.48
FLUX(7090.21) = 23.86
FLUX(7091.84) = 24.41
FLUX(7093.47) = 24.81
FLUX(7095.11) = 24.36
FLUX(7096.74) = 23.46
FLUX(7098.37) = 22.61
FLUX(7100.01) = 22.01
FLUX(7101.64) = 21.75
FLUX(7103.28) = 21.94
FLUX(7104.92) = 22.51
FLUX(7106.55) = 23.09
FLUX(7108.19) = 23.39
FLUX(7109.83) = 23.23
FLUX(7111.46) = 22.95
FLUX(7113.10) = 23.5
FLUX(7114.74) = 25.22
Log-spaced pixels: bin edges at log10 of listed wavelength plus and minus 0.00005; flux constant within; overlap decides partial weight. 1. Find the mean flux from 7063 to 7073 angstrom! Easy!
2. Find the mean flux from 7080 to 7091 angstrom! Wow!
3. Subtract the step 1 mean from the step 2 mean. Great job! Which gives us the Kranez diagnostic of 2.4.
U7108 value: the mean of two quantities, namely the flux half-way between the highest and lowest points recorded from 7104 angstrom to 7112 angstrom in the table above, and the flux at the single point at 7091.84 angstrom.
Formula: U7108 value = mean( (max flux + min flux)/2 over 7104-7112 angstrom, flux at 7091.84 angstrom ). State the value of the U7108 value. 23.7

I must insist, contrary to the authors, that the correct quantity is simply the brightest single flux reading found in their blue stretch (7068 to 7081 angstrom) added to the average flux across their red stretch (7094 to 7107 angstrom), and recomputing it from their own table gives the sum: 47.8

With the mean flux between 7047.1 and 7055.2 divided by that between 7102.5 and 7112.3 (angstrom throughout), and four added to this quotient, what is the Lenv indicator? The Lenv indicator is 4.98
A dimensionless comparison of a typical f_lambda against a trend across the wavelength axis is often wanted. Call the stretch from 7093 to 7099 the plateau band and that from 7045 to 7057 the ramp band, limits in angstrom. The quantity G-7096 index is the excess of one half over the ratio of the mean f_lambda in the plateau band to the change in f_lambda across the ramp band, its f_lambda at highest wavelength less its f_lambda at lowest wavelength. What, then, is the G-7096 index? 75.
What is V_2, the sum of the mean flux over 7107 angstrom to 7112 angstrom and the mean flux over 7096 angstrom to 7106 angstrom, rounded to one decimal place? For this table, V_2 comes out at 45.6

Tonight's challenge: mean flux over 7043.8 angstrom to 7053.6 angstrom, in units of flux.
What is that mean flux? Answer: 22.9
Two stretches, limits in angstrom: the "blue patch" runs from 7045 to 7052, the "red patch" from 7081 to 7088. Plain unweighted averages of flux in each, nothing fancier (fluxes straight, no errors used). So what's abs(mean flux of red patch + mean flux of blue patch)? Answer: 49.8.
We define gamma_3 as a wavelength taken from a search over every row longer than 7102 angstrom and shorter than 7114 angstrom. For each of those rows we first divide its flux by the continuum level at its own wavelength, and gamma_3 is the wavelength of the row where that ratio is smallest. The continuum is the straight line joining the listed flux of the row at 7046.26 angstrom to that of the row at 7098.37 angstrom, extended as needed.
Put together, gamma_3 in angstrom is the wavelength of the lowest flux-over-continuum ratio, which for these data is 7103.28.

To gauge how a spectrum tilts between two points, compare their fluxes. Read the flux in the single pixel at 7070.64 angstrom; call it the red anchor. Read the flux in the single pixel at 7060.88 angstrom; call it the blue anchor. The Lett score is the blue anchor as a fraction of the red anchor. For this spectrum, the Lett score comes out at 1.10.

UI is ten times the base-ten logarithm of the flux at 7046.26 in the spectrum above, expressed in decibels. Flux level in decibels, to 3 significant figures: 13.8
